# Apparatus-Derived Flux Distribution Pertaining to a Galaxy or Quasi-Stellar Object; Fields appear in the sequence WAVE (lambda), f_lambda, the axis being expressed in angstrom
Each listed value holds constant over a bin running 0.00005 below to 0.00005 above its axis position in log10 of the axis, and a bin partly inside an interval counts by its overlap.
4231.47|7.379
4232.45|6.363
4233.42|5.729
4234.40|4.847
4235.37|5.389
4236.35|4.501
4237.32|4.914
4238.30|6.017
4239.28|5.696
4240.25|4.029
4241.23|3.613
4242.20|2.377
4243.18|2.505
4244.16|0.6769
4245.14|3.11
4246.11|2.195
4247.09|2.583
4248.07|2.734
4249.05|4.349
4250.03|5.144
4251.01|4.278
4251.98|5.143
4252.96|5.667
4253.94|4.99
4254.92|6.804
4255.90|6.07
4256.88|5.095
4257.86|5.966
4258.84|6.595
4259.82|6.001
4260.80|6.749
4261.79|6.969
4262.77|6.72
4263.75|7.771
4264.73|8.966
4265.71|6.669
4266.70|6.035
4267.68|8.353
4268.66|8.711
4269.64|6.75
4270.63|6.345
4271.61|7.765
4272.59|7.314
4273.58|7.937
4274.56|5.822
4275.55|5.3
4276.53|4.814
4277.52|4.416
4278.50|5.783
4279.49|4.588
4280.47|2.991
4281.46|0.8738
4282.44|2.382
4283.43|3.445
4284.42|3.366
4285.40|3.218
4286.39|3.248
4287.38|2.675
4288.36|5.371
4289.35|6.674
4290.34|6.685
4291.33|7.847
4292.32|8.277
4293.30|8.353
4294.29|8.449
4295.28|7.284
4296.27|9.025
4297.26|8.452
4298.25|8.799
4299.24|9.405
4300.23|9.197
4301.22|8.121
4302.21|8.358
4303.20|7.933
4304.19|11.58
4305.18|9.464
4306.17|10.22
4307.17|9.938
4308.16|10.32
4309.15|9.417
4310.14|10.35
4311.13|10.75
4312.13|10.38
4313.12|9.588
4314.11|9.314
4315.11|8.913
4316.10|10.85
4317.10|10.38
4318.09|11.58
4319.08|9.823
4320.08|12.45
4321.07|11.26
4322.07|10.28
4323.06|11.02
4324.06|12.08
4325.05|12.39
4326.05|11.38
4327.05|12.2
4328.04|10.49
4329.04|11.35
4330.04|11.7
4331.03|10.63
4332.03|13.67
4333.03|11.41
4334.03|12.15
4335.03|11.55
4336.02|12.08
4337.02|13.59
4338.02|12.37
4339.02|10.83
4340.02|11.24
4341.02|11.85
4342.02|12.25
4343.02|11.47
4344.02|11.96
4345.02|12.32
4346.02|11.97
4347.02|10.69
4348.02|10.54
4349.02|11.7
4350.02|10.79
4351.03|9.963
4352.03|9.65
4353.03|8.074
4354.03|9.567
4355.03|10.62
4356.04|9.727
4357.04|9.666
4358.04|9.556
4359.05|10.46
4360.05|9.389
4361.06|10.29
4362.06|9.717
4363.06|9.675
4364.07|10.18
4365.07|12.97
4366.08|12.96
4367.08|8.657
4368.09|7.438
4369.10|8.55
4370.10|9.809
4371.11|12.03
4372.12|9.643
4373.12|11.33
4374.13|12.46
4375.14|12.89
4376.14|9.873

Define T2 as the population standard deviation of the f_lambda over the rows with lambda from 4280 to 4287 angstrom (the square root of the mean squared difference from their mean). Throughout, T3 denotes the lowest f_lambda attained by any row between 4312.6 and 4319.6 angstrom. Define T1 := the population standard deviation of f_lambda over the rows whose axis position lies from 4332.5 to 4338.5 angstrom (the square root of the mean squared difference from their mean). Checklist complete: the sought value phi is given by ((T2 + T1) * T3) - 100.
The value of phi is -86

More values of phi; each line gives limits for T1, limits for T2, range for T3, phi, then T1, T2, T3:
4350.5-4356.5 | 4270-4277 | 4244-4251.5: -99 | 0.77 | 1.1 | 0.6769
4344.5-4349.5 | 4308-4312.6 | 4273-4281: -97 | 0.71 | 0.4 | 2.991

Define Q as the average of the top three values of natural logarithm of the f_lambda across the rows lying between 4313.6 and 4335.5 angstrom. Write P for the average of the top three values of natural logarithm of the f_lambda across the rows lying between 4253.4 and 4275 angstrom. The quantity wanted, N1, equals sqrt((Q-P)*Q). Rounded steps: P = 2.16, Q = 2.55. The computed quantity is 1.00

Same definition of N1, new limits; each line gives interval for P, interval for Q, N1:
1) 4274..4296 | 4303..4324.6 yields 0.95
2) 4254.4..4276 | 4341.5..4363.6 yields 0.92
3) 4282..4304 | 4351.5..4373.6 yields 0.90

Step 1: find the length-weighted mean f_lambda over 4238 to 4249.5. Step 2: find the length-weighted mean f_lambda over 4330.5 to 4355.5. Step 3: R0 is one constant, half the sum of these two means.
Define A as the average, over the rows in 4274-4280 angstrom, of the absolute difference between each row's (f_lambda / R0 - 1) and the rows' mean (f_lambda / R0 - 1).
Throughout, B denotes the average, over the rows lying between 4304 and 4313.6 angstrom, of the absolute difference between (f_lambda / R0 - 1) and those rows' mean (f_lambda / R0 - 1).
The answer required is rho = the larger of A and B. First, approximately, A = 0.070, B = 0.066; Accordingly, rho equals 0.07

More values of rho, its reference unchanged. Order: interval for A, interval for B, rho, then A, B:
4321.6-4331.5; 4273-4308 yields 0.32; 0.082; 0.316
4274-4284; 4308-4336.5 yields 0.18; 0.177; 0.122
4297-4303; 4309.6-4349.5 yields 0.11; 0.056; 0.113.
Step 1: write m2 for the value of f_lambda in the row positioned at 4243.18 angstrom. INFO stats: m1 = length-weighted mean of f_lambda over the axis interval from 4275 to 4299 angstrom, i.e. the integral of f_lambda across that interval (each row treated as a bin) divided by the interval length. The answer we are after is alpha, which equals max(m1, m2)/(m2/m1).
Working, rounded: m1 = 5.6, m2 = 2.505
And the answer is 12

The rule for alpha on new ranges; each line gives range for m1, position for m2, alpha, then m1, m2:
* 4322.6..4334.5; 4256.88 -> 27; 11.7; 5.095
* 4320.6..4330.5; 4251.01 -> 30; 11.4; 4.278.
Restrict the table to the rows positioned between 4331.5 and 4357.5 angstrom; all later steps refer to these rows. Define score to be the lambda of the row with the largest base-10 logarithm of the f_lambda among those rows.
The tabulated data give 4332.03 angstrom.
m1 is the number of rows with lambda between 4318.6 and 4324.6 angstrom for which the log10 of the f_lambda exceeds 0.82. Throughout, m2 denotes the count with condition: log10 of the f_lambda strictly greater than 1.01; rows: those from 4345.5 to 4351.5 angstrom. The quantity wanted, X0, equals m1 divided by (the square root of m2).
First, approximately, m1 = 6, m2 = 5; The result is 2.7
